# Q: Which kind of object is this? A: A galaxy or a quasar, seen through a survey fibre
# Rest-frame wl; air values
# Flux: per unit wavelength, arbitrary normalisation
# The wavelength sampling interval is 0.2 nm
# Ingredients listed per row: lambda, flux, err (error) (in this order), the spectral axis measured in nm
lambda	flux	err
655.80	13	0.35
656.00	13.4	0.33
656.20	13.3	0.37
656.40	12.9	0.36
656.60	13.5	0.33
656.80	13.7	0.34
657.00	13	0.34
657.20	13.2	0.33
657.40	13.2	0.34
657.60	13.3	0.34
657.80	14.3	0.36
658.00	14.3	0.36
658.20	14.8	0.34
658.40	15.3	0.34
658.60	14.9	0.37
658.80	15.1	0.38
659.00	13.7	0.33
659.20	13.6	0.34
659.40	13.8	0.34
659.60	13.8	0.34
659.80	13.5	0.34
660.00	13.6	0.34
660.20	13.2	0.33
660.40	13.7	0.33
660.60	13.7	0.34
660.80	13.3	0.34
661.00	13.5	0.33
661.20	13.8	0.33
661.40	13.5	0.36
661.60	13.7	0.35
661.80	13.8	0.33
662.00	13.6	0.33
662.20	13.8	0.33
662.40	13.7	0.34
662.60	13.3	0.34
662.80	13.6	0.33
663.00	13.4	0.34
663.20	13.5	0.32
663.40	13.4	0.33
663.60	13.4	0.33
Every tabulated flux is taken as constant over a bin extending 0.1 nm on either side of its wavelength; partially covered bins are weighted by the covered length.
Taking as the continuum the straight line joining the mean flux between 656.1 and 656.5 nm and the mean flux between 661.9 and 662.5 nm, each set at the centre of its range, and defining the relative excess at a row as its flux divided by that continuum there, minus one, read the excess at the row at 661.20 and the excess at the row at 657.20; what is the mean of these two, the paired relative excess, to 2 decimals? 0.01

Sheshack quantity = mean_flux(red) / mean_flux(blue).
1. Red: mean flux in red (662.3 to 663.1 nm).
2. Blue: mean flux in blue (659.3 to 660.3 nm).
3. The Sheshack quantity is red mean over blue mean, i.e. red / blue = 0.99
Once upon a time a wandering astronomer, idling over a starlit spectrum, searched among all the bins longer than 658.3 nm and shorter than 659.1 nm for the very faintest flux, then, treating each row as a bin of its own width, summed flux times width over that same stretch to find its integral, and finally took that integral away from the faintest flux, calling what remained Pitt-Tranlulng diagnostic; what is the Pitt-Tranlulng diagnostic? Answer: 1.90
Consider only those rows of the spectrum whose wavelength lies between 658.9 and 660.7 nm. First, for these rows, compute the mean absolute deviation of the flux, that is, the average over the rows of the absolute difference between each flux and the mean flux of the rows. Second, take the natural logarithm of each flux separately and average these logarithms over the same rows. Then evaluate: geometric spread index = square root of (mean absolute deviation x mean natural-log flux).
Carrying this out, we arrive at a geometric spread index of 0.58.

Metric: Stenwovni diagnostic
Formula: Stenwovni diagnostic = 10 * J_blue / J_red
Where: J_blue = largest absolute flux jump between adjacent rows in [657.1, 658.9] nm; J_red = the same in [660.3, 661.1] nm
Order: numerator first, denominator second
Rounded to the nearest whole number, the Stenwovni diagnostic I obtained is 25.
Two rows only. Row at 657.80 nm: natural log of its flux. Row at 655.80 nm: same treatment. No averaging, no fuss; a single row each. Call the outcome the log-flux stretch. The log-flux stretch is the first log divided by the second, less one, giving 0.037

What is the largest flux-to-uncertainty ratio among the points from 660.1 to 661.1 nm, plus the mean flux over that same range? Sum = 55.0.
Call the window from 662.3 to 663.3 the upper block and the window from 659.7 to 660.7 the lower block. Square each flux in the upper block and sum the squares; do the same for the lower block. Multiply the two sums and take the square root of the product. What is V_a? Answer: 914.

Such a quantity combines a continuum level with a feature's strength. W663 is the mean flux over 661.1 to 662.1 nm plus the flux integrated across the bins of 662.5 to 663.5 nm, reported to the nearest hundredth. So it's 27.12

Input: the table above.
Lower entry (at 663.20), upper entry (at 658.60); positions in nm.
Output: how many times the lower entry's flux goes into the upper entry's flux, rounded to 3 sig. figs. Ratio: 1.10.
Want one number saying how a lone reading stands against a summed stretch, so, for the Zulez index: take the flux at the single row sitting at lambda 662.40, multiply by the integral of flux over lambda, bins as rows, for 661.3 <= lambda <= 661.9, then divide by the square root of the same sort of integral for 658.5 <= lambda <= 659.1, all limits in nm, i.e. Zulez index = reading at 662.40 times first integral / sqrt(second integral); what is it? 38.0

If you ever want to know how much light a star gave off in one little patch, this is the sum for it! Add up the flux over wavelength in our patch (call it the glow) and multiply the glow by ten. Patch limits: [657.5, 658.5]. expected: 144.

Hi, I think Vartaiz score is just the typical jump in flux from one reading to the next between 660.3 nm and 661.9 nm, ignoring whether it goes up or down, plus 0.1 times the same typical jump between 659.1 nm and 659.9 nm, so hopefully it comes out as 0.231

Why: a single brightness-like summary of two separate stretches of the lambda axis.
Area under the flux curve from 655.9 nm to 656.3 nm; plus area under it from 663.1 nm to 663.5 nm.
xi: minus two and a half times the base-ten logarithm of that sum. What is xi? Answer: -2.58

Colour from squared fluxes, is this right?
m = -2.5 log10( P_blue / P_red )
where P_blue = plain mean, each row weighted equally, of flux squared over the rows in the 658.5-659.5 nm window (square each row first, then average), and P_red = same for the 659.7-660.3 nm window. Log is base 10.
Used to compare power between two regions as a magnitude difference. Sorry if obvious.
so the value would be -0.13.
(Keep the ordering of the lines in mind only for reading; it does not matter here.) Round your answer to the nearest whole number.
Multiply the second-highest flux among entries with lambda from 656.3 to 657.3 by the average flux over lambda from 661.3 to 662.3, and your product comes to 185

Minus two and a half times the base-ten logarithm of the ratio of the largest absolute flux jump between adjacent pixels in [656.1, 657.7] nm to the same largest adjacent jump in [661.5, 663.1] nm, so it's -0.61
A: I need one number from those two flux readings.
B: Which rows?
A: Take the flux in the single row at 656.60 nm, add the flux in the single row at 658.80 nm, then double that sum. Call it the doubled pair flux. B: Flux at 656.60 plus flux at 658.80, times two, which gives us 57.2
